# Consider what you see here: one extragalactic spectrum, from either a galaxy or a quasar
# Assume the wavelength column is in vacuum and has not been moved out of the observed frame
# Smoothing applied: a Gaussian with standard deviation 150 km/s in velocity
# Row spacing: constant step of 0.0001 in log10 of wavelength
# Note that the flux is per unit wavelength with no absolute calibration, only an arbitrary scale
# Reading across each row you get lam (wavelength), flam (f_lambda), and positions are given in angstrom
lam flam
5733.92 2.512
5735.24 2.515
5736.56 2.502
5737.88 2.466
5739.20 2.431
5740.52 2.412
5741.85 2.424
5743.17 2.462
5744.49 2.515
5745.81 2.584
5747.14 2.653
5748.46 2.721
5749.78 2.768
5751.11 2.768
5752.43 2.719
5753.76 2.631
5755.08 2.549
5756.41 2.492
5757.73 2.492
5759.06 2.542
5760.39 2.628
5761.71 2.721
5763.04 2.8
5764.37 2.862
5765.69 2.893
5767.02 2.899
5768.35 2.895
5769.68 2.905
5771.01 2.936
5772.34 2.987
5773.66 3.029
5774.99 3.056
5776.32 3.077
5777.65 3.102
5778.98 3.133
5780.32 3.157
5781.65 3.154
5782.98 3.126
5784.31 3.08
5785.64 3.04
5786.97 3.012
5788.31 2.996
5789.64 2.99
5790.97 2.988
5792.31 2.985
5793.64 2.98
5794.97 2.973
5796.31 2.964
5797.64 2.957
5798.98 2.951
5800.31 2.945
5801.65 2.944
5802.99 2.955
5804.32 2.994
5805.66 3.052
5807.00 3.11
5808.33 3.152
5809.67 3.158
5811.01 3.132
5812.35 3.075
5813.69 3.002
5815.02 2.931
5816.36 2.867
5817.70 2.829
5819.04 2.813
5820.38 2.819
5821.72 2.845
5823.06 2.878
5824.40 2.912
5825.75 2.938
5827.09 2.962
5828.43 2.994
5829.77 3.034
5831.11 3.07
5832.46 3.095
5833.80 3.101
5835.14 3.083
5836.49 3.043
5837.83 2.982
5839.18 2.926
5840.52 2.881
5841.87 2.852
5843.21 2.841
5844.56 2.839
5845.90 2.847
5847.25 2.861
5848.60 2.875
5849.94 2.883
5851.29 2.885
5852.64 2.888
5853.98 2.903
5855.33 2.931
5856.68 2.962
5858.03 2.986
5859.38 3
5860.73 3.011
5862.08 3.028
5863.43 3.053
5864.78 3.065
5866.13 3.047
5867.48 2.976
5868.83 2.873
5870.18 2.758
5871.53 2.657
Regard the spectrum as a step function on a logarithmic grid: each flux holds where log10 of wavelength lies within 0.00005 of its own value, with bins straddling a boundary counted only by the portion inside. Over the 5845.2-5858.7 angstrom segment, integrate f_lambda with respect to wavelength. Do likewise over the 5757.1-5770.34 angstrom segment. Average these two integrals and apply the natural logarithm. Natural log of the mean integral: 3.63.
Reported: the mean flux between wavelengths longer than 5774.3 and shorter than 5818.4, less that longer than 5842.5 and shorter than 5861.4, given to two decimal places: 0.12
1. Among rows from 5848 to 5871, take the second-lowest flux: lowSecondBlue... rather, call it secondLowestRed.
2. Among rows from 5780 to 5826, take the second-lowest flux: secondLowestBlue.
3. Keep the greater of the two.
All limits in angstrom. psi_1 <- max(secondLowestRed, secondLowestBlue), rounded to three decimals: 2.873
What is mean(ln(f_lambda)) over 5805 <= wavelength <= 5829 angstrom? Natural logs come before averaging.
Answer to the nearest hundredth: 1.09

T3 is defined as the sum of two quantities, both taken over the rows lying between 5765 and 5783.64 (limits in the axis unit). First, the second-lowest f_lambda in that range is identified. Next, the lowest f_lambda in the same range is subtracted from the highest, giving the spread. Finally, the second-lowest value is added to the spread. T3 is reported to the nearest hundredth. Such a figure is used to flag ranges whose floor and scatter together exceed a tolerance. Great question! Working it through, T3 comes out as 3.16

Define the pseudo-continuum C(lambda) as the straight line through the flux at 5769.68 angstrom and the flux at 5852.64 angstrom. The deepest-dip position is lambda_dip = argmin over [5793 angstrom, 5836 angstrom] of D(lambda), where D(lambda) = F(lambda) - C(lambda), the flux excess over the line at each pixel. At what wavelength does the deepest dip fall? 5819.04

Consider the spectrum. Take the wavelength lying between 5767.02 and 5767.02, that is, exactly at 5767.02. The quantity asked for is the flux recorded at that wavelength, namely 2.899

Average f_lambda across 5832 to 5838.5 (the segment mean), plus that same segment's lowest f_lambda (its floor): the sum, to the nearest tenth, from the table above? 6.0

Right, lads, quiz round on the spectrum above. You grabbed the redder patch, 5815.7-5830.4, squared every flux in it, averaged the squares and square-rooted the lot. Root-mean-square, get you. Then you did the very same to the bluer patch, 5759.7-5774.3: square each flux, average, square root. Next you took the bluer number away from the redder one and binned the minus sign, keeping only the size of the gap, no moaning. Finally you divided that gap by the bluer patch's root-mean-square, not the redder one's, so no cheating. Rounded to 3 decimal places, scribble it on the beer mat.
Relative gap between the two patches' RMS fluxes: 0.010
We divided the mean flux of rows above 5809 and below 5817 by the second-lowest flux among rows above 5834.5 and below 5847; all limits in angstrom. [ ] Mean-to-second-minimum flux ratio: 1.07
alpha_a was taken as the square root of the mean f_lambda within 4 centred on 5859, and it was 1.73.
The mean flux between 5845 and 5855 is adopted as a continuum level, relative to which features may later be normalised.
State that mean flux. 2.88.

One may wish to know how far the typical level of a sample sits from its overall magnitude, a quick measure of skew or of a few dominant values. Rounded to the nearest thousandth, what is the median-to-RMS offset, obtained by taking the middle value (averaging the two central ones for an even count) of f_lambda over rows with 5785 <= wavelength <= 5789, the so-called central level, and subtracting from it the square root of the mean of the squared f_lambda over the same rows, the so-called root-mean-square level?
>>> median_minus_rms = -0.004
